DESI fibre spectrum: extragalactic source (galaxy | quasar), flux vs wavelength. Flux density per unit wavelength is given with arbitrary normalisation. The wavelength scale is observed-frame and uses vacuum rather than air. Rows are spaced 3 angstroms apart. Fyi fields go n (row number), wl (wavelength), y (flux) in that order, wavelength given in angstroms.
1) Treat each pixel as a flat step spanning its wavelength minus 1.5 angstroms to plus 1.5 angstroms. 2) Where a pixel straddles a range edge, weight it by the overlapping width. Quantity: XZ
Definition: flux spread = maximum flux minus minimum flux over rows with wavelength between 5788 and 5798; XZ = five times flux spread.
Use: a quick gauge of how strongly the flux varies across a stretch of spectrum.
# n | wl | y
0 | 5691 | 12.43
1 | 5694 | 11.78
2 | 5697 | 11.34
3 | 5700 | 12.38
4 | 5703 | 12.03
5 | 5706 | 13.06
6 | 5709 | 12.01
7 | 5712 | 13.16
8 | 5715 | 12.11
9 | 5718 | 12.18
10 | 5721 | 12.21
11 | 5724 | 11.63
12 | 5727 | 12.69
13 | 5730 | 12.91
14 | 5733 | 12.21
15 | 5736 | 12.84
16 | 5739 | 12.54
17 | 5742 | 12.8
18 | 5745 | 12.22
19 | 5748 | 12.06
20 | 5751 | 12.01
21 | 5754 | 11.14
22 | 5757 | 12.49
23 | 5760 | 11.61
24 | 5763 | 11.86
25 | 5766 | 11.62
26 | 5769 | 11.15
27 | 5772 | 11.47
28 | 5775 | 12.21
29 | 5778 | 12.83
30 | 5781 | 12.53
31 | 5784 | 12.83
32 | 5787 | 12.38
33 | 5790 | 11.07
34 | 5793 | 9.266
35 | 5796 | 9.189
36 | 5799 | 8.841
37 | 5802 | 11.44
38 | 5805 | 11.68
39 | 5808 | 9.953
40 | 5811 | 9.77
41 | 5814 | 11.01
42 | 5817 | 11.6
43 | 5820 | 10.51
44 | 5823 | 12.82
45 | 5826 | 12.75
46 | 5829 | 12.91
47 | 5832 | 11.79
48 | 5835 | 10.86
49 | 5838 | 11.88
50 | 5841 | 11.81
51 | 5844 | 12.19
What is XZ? 9.4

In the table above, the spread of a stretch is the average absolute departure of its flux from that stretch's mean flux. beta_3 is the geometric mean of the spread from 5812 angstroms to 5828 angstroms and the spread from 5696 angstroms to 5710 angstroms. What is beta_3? 0.61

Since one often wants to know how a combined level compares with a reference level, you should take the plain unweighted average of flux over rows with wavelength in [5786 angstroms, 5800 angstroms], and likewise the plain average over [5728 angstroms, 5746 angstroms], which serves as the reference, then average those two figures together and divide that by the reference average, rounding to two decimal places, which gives 0.90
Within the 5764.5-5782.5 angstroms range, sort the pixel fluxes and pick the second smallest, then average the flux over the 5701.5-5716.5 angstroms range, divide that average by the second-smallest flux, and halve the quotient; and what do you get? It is 0.54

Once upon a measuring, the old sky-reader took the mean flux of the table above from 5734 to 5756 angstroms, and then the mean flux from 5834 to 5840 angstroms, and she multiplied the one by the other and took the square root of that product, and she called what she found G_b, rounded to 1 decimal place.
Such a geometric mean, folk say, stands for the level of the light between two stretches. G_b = 11.8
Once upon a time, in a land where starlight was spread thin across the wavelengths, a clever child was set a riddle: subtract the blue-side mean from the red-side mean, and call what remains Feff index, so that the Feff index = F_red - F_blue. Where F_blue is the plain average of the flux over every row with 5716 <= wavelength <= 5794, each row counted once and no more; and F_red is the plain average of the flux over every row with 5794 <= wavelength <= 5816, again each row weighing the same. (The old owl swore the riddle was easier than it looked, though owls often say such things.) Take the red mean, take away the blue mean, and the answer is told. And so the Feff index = -1.8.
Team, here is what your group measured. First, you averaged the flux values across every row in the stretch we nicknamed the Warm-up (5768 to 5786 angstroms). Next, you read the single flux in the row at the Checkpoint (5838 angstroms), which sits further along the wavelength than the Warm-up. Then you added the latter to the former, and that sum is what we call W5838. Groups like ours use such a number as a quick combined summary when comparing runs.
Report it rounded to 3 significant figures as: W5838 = 24.1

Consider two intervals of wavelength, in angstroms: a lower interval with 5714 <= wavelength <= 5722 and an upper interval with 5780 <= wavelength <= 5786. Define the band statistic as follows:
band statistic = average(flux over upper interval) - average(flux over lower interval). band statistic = 0.5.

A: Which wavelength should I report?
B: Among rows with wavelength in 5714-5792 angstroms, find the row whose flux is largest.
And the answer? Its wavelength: 5730 angstroms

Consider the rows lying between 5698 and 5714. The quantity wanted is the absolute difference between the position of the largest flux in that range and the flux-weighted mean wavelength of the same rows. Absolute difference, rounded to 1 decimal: 5.9 angstroms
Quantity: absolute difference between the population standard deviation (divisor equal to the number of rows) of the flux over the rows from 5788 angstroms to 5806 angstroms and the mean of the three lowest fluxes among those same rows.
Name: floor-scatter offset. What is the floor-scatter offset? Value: 7.9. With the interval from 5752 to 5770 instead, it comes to 10.8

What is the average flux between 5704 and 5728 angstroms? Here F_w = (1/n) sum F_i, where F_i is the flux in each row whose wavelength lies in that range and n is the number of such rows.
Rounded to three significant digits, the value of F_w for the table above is 12.4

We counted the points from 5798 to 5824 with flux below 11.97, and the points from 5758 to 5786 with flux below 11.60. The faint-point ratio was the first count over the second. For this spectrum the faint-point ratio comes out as 4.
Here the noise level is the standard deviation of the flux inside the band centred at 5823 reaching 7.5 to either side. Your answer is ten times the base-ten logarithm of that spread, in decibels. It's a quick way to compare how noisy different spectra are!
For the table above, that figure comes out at 0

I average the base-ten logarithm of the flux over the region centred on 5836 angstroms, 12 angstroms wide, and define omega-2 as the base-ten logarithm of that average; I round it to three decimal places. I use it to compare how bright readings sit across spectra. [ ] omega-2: 0.027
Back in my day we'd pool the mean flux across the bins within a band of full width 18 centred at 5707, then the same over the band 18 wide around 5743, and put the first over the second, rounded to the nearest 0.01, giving 1.00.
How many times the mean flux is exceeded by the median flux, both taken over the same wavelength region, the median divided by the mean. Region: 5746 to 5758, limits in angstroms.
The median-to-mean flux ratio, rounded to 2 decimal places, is 1.01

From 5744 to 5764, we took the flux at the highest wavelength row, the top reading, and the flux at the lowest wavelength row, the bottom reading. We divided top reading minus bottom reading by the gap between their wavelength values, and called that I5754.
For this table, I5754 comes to -0.020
